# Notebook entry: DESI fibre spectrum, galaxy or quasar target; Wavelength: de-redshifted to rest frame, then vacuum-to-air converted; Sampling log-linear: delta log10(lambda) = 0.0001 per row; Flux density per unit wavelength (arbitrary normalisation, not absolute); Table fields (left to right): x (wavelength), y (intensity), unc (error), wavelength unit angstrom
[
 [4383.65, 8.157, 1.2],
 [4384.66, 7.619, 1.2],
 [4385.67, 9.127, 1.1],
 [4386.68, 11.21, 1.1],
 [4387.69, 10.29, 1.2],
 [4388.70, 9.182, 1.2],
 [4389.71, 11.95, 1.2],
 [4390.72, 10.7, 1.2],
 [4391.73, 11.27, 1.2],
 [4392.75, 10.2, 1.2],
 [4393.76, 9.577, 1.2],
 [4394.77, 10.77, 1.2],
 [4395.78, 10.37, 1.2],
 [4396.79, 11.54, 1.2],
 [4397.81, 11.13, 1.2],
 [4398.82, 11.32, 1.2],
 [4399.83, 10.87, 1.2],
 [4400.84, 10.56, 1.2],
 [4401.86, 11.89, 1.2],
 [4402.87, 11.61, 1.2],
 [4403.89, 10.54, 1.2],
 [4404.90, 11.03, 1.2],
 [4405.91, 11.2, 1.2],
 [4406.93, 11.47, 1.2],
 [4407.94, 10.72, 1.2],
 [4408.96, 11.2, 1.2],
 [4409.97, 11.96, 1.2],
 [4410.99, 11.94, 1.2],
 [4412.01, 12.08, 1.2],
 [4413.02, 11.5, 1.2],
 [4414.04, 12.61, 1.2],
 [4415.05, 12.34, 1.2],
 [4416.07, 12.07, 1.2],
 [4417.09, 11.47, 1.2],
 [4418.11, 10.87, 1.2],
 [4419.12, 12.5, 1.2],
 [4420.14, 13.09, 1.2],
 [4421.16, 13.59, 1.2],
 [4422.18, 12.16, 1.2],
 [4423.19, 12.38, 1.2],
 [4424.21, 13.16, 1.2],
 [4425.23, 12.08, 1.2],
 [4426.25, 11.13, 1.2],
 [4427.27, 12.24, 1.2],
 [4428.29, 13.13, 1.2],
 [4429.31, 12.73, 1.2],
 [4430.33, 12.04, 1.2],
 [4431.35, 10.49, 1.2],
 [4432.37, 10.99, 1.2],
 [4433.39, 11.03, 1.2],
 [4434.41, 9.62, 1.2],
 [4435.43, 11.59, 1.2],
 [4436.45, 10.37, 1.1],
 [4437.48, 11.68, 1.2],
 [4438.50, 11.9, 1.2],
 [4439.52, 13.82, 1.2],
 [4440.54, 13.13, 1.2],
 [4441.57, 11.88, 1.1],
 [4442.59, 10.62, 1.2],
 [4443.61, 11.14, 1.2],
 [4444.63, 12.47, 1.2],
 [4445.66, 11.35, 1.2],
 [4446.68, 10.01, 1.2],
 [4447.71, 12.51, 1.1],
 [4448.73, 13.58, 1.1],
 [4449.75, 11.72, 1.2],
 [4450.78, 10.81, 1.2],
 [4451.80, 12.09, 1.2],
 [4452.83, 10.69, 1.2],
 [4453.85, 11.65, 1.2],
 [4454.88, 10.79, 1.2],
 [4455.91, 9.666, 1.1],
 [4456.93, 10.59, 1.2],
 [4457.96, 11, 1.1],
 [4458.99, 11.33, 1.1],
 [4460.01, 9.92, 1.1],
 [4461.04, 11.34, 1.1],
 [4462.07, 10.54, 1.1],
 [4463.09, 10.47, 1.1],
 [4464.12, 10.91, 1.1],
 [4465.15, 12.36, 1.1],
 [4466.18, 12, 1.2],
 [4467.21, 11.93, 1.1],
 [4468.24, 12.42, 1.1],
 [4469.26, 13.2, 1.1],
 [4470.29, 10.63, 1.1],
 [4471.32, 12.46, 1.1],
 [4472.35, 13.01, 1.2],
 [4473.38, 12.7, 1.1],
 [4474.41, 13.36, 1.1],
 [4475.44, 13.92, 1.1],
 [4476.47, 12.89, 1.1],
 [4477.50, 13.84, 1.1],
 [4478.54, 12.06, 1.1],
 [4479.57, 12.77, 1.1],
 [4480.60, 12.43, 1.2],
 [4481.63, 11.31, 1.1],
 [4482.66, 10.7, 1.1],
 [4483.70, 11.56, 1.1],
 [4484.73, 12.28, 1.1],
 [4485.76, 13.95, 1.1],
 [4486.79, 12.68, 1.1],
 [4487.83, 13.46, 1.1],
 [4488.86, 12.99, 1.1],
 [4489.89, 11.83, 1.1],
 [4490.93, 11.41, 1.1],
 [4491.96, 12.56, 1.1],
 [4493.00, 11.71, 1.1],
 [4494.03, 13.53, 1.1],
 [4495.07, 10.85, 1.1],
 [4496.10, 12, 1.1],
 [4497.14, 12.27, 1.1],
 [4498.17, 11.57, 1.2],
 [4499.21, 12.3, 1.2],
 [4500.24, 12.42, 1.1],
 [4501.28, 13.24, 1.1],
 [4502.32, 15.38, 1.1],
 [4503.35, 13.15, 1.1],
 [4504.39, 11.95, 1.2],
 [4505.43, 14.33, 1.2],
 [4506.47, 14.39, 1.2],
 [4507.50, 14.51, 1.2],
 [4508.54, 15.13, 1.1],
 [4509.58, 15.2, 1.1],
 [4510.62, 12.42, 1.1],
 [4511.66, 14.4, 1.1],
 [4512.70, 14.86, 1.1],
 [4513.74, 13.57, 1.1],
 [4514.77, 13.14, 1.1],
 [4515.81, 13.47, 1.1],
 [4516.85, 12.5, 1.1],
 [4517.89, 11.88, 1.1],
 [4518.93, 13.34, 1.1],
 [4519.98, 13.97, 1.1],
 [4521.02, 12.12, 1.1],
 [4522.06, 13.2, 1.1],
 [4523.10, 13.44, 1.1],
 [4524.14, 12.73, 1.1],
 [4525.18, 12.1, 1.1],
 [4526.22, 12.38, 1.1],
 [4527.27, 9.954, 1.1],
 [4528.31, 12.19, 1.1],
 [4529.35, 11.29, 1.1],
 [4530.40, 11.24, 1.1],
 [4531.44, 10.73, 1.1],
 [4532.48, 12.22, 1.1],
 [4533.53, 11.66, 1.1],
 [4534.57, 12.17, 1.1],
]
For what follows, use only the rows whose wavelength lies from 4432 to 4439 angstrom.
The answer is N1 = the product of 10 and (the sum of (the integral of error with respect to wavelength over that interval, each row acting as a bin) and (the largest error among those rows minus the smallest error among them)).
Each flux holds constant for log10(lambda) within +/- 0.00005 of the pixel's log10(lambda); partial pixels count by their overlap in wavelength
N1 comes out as 84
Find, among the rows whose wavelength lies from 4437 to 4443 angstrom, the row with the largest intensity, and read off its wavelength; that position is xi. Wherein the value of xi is 4439.52 angstrom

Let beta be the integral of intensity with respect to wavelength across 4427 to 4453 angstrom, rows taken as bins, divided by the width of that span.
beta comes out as 11.7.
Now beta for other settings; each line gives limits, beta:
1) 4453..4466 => 10.9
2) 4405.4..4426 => 12.0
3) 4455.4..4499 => 12.0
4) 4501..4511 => 14.0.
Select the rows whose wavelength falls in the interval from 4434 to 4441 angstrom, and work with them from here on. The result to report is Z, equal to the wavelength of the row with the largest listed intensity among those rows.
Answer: 4439.52 angstrom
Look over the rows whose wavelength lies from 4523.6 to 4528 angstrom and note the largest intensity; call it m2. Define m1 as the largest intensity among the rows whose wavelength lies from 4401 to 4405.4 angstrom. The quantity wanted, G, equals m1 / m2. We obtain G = 0.93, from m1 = 11.89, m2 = 12.73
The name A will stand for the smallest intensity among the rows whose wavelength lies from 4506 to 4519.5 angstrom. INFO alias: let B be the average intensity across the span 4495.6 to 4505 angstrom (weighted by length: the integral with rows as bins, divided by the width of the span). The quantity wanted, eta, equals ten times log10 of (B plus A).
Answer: 13.9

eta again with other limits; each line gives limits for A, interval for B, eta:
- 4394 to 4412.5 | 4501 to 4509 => 13.9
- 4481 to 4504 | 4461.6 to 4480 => 13.6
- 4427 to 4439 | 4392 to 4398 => 13.1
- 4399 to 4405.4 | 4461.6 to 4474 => 13.5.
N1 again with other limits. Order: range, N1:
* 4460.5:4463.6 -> 34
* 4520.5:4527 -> 72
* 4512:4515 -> 33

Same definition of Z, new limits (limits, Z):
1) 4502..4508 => 4502.32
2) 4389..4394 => 4389.71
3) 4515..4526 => 4519.98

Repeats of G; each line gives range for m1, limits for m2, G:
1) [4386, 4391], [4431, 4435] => 1.08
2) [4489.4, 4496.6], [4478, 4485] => 1.06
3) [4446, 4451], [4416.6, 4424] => 1.00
